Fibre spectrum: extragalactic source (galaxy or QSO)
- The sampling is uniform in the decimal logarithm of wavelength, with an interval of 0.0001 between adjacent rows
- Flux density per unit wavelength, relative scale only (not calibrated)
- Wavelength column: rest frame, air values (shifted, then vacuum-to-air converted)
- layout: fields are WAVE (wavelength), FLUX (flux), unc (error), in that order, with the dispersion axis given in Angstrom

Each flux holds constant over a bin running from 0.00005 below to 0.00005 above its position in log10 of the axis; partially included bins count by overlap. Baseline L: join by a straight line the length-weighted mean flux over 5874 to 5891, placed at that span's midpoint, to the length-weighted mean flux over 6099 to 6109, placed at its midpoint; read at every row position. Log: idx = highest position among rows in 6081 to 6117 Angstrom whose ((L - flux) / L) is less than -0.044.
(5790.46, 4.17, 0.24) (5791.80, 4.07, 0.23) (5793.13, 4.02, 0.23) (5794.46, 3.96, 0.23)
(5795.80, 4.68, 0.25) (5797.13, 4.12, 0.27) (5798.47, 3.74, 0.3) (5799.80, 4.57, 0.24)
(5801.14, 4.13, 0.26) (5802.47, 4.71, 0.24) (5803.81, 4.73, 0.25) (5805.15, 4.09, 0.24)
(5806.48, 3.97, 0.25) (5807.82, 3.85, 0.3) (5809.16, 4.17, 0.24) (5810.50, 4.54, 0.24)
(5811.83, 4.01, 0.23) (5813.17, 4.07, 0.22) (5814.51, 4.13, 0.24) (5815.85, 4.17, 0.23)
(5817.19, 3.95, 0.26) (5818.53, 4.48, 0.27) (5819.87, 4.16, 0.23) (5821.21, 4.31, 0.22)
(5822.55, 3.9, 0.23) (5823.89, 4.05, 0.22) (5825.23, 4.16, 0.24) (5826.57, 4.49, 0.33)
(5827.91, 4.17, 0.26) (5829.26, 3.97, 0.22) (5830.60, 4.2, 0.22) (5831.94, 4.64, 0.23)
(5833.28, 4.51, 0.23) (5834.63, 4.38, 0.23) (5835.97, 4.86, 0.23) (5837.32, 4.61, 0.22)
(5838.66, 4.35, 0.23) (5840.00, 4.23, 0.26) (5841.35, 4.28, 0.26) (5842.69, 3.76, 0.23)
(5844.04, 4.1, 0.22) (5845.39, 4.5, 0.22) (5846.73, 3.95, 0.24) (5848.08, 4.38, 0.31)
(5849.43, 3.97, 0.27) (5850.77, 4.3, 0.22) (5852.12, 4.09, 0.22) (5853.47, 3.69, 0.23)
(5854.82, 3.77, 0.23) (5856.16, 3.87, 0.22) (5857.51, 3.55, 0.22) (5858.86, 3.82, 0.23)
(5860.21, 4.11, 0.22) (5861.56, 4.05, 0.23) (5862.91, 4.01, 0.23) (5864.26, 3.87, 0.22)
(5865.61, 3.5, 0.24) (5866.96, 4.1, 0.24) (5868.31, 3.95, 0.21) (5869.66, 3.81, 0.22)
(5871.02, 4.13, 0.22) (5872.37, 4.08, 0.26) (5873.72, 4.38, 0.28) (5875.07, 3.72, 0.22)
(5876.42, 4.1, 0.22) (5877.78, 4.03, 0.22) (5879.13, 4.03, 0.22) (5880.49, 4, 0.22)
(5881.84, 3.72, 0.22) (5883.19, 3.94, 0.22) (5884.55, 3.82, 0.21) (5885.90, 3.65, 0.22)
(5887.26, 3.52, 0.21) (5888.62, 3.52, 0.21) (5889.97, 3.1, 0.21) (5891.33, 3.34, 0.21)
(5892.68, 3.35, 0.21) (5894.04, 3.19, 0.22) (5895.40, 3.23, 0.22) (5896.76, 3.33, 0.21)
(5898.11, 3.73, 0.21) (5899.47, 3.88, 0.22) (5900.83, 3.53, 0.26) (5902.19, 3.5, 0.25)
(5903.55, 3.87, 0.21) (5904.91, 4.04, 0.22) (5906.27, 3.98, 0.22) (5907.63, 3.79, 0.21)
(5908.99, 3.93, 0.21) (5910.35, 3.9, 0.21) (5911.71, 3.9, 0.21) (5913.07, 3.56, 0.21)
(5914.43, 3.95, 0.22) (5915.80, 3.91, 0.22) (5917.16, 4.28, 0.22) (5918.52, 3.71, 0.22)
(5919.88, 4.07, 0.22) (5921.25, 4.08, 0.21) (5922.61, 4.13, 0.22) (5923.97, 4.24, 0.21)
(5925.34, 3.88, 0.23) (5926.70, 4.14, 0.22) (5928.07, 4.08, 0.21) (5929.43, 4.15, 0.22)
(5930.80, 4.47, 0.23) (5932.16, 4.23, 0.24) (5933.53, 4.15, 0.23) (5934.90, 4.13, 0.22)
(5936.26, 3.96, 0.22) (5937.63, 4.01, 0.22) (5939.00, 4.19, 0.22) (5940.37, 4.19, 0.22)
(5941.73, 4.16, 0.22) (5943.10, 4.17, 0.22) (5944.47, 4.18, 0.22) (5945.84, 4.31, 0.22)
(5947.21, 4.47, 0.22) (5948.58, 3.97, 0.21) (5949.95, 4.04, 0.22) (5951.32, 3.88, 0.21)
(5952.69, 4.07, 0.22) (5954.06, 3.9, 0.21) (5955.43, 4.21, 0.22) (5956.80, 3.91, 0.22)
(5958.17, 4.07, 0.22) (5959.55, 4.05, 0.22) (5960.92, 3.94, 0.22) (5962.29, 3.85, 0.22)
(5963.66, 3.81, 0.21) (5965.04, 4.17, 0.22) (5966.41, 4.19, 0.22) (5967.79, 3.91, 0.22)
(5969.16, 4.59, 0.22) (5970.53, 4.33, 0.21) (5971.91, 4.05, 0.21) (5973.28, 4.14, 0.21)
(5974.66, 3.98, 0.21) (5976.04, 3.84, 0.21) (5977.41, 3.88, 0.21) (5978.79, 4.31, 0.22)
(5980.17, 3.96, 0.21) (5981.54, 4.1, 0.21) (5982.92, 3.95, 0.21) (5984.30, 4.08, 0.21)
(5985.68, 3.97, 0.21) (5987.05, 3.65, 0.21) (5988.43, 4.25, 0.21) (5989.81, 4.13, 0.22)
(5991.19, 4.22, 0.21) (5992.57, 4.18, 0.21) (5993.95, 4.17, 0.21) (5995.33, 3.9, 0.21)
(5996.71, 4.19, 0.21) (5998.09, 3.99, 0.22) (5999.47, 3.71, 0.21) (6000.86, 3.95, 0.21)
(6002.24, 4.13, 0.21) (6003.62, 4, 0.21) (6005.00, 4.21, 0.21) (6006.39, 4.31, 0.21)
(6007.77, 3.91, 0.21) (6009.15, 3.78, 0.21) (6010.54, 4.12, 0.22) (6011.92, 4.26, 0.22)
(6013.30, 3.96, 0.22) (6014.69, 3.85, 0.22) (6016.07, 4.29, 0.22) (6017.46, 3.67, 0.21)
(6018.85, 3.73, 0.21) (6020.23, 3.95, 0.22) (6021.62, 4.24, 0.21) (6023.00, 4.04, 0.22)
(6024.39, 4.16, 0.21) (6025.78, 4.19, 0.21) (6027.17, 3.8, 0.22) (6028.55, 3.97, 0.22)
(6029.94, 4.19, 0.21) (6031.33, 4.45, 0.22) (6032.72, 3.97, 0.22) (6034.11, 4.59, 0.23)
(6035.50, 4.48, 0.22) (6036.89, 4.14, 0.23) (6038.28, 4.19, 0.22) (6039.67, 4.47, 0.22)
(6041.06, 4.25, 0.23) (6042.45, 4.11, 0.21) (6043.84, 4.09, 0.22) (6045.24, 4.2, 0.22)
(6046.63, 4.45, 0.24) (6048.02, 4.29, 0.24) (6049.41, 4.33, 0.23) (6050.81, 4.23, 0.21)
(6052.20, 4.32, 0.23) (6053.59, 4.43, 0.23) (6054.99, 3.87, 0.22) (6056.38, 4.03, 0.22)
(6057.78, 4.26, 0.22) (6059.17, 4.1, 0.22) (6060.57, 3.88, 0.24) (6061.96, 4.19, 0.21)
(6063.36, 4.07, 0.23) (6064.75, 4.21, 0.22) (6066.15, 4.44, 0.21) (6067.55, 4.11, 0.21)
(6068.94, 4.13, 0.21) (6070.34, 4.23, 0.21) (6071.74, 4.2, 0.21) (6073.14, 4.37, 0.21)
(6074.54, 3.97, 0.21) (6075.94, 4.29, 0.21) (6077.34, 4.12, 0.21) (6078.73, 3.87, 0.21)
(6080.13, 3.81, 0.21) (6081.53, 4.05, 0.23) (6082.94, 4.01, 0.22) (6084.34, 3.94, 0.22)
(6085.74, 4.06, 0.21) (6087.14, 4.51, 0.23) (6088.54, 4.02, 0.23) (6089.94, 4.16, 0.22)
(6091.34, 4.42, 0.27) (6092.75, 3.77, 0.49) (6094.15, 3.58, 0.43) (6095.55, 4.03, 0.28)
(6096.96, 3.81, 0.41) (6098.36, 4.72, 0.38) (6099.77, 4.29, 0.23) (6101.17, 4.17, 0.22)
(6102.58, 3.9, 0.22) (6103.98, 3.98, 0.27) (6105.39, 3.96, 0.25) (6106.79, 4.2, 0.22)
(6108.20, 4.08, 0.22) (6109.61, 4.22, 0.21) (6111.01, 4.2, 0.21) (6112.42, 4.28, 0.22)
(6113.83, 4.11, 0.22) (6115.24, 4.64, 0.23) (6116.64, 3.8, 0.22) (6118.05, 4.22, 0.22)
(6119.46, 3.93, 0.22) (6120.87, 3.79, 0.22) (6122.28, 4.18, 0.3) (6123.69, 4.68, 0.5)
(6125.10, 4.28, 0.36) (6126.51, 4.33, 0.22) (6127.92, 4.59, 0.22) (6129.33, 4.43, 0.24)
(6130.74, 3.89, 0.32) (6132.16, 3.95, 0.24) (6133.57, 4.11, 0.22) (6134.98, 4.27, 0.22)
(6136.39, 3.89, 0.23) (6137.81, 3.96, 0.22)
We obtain 6115.24 Angstrom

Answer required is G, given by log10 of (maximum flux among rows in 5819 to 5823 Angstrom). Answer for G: 0.634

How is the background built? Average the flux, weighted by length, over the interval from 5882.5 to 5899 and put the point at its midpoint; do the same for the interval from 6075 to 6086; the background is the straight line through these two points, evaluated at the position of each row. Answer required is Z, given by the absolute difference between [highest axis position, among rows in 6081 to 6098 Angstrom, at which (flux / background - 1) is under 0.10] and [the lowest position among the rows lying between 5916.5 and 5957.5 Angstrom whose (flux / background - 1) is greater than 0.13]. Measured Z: 179.8 Angstrom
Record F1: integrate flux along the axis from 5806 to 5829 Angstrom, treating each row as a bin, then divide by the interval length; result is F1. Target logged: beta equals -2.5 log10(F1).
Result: -1.54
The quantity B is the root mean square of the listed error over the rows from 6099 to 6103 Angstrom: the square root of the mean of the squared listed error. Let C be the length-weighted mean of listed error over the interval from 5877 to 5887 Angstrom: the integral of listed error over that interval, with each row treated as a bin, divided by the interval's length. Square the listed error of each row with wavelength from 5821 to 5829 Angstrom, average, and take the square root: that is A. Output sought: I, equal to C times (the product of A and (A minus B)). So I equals 0.0016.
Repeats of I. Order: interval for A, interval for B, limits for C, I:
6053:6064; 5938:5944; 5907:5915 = 0.0002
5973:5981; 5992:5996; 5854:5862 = 0.0001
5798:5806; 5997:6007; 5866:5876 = 0.0027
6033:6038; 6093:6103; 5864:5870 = -0.0049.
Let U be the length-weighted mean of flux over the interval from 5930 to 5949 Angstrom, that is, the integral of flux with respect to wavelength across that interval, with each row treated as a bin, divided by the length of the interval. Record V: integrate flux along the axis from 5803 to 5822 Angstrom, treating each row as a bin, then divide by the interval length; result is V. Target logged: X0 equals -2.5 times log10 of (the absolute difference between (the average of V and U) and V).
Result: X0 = 7.4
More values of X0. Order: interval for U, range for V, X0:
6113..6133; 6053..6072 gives 4.0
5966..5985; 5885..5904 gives 1.3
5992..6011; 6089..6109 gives 4.3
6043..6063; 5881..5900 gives 1.2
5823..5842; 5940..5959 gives 2.3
